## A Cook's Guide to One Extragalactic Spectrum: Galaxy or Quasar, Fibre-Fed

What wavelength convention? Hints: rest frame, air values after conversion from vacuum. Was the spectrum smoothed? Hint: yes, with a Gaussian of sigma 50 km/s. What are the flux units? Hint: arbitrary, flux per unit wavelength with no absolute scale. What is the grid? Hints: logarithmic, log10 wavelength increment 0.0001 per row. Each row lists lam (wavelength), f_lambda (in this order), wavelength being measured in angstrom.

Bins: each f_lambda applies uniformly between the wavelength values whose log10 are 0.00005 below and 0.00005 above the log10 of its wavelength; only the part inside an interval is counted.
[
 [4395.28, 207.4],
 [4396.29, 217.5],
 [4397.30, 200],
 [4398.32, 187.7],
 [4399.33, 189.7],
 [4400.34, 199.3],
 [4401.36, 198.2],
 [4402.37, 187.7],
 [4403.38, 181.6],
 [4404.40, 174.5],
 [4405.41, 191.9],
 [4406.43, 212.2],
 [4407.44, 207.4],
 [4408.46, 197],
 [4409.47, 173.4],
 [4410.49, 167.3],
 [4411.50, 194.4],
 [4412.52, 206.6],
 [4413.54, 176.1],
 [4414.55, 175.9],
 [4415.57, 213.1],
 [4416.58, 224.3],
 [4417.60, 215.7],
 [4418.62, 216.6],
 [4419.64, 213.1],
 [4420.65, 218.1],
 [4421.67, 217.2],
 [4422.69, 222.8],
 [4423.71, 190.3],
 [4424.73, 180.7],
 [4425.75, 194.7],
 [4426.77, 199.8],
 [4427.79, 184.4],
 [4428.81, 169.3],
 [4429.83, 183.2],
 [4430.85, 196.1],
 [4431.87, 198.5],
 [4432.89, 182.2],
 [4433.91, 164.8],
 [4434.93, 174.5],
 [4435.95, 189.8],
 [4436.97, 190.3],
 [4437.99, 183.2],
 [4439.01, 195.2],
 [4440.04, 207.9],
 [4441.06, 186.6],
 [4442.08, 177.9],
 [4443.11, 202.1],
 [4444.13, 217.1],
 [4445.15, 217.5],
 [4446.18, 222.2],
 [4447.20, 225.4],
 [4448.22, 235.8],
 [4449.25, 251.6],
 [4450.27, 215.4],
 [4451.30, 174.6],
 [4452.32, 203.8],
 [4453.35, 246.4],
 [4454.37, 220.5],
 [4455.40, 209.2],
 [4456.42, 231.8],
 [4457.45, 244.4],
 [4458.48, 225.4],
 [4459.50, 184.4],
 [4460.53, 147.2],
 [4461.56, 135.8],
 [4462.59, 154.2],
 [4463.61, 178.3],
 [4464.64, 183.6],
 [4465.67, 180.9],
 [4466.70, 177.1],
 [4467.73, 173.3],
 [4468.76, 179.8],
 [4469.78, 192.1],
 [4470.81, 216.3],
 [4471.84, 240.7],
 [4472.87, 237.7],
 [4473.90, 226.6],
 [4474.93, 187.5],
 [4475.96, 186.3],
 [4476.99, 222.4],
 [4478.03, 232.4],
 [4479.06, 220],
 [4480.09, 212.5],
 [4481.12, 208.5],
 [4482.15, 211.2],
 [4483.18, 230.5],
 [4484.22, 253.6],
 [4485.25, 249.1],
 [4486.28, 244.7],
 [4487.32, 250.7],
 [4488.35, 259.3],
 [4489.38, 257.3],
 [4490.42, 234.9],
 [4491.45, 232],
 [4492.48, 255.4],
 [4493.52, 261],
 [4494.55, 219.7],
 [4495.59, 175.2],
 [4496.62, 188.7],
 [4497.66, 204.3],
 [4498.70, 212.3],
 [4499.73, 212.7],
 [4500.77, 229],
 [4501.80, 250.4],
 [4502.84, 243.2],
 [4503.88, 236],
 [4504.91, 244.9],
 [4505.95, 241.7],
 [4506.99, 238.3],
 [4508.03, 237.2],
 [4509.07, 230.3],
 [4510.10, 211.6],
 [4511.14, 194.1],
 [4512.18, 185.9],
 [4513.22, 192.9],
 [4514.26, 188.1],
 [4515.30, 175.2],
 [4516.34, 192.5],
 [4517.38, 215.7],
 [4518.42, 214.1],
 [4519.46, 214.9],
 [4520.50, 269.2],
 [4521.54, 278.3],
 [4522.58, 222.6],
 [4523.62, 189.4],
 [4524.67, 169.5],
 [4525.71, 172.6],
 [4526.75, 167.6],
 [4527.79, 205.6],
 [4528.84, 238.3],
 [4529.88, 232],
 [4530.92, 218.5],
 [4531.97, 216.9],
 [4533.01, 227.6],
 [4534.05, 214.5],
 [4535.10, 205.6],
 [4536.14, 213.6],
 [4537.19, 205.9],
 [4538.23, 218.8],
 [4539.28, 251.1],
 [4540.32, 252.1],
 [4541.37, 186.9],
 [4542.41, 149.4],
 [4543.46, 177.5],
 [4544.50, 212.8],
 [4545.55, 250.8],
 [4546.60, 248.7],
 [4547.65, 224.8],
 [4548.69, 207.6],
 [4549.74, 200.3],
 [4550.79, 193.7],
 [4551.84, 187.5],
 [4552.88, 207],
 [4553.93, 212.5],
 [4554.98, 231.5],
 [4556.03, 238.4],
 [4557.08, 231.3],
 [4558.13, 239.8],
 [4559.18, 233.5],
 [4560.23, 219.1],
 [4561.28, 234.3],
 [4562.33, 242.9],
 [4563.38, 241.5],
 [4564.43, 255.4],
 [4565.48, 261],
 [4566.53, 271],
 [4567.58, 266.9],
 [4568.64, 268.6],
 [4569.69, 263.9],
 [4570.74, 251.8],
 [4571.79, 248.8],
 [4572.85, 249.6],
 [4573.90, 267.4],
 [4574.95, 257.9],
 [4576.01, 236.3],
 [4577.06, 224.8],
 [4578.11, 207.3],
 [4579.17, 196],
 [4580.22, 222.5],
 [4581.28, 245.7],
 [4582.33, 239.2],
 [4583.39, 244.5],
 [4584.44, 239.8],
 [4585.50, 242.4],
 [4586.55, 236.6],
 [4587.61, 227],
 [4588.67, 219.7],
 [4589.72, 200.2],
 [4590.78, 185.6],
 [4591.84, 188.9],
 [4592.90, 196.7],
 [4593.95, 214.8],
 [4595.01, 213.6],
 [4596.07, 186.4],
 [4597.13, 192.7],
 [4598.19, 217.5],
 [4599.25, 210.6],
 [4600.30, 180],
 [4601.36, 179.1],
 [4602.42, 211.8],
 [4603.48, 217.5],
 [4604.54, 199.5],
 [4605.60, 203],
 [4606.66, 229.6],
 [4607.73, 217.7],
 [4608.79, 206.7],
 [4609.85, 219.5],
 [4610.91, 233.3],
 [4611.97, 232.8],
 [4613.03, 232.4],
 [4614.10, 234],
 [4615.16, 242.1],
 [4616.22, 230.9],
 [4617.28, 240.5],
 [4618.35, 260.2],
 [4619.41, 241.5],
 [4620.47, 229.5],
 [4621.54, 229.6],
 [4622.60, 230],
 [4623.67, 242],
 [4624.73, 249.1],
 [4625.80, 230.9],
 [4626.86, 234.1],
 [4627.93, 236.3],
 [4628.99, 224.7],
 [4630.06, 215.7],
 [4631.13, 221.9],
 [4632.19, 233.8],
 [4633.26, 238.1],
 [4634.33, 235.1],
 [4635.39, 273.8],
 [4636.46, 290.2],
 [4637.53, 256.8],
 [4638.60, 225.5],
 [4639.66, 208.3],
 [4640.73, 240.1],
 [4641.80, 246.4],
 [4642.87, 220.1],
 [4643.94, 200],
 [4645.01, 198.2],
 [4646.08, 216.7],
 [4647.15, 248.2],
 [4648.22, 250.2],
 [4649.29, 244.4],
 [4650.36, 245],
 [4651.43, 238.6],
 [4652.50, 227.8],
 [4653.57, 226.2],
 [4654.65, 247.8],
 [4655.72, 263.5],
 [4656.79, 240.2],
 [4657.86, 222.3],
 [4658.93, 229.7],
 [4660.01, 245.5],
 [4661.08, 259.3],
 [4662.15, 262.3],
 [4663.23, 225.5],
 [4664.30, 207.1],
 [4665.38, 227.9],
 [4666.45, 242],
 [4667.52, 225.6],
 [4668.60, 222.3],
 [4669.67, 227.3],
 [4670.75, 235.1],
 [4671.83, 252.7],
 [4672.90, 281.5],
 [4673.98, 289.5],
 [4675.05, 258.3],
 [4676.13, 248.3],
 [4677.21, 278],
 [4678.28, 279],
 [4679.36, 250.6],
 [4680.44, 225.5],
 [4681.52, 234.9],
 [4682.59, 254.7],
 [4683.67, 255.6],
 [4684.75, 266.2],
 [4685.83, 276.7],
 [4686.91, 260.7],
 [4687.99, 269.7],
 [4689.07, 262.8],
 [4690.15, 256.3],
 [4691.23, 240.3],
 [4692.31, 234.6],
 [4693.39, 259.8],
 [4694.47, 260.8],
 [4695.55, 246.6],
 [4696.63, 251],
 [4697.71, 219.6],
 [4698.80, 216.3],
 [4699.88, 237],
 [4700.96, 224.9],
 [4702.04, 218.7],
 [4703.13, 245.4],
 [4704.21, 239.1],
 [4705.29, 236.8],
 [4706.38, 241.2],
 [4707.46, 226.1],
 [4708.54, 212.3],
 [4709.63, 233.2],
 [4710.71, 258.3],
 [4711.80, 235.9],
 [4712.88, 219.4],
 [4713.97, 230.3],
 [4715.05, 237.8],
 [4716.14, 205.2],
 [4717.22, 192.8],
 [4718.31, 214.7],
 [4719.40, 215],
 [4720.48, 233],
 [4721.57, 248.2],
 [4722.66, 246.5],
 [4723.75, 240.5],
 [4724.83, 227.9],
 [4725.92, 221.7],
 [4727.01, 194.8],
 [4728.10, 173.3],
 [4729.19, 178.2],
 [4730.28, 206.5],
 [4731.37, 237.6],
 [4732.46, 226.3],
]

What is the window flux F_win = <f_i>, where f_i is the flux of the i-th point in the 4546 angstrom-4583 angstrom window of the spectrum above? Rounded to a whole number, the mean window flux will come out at 235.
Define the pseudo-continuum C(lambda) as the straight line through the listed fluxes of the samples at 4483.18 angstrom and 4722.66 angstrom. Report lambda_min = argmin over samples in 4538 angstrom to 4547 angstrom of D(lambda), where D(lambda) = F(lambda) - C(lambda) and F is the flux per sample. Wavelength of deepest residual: 4542.41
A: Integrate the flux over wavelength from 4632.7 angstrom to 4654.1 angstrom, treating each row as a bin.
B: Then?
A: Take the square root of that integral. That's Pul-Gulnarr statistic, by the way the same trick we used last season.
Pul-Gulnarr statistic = 71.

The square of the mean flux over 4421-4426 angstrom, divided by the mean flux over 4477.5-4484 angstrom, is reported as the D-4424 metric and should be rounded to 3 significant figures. 185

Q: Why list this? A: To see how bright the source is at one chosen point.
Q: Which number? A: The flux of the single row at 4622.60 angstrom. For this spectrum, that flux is 230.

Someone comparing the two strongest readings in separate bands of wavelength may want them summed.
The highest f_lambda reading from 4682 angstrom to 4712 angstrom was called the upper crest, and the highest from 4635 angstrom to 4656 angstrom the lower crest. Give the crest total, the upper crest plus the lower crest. 567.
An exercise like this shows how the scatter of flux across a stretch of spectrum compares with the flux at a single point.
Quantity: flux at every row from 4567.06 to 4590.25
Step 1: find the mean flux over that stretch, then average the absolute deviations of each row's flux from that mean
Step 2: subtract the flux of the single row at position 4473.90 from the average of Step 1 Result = -210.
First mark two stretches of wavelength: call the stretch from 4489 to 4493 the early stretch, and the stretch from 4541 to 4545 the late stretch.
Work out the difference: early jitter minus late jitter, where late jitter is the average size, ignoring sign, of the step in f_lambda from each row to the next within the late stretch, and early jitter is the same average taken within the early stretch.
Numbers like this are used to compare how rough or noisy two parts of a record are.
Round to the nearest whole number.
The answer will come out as -17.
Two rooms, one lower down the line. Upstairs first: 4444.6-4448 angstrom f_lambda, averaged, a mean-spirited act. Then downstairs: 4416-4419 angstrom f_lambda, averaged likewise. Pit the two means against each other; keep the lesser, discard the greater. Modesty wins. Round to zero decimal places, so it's 219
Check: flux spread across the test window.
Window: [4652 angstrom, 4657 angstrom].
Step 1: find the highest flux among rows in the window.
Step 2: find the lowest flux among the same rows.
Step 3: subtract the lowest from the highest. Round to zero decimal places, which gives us 37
